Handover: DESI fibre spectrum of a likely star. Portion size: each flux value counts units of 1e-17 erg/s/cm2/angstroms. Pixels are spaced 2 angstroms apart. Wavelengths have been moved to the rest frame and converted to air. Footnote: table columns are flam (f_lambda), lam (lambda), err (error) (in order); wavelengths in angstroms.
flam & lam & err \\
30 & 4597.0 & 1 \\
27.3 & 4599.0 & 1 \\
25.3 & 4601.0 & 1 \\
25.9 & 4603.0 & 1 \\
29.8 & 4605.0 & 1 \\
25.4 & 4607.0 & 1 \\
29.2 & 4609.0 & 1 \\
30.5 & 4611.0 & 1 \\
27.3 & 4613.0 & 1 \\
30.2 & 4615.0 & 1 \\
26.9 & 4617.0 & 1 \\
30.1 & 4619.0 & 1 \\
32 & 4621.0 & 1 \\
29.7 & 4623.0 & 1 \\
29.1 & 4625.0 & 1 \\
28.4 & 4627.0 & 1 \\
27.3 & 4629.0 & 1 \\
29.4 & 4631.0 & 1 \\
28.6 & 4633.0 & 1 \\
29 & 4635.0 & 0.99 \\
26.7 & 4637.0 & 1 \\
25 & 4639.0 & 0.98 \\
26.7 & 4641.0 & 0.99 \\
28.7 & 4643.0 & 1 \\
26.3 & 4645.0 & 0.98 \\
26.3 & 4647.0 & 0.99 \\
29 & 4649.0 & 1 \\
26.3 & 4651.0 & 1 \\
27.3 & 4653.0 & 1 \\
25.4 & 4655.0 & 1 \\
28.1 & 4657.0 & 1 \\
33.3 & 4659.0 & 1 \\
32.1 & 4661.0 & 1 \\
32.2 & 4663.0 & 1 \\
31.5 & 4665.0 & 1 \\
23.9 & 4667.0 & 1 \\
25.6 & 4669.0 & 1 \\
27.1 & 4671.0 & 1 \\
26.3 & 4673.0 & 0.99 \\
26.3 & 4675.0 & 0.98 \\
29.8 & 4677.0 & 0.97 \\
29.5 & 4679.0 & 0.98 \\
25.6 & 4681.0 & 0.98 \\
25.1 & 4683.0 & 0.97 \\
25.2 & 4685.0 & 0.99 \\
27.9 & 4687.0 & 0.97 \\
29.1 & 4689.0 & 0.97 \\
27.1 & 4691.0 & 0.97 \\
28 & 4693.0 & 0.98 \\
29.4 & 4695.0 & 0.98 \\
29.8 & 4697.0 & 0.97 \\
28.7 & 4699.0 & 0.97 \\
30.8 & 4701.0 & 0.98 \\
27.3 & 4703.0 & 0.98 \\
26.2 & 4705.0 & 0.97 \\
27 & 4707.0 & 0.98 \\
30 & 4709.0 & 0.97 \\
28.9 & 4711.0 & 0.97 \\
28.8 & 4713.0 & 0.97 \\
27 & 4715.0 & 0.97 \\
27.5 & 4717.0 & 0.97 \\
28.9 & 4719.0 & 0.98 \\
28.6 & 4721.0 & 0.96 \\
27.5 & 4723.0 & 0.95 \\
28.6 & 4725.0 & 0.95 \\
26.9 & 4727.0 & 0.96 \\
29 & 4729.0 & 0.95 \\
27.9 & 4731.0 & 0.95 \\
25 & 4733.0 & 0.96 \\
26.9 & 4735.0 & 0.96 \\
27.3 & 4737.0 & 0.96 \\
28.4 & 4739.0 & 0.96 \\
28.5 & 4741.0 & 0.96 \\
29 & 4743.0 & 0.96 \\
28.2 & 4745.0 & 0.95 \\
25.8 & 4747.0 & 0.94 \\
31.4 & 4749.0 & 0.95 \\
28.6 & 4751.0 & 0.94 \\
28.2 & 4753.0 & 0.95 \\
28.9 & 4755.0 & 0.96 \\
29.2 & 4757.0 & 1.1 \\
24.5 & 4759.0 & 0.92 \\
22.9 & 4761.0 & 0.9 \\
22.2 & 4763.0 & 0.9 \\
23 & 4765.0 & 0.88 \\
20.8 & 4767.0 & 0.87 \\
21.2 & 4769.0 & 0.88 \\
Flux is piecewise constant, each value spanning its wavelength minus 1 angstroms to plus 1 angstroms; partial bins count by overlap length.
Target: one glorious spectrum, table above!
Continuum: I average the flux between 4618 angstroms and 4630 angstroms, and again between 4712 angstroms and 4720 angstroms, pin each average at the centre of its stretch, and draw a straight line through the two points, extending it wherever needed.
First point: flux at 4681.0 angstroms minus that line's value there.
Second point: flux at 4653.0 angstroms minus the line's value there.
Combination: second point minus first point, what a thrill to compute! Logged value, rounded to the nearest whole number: 1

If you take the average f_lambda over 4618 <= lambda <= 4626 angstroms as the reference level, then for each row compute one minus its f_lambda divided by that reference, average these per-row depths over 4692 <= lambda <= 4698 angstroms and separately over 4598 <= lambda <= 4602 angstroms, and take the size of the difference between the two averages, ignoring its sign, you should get 0.09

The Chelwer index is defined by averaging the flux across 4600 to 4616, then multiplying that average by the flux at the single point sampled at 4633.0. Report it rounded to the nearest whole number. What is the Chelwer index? 799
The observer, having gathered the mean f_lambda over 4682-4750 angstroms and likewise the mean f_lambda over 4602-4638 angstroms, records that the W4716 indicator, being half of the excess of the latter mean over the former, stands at 0.3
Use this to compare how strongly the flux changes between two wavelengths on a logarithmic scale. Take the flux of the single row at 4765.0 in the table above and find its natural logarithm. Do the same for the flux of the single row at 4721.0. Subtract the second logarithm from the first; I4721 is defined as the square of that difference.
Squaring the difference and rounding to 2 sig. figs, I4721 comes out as 0.047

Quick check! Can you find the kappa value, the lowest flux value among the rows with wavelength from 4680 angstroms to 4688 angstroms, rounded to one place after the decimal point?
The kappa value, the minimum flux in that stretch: 25.1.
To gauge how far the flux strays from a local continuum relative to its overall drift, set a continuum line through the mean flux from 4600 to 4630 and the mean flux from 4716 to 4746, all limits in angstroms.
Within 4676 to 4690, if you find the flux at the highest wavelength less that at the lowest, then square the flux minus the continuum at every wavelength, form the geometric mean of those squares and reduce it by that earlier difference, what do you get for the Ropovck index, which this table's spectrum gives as 3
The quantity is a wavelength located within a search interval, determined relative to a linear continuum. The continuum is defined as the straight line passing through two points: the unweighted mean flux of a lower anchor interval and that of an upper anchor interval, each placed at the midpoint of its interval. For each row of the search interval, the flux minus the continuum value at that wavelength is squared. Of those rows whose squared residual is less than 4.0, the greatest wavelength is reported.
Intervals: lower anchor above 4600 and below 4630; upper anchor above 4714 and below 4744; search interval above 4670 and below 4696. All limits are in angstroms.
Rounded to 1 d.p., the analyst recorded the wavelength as 4695.0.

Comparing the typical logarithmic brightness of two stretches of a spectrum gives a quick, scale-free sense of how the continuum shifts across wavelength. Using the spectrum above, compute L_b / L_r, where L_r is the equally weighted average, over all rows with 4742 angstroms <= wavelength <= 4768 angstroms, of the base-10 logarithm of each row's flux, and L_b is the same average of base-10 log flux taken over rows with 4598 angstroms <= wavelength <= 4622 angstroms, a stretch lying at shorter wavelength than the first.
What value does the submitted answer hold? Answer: 1.02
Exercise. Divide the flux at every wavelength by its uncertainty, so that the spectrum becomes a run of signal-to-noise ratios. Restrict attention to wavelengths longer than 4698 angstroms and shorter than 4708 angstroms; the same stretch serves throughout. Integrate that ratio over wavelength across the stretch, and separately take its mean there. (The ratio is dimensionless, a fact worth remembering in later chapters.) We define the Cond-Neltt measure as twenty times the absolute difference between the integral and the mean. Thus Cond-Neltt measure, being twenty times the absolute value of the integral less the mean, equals 5164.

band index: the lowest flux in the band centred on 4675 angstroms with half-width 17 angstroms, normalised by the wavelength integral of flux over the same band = 0.0250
